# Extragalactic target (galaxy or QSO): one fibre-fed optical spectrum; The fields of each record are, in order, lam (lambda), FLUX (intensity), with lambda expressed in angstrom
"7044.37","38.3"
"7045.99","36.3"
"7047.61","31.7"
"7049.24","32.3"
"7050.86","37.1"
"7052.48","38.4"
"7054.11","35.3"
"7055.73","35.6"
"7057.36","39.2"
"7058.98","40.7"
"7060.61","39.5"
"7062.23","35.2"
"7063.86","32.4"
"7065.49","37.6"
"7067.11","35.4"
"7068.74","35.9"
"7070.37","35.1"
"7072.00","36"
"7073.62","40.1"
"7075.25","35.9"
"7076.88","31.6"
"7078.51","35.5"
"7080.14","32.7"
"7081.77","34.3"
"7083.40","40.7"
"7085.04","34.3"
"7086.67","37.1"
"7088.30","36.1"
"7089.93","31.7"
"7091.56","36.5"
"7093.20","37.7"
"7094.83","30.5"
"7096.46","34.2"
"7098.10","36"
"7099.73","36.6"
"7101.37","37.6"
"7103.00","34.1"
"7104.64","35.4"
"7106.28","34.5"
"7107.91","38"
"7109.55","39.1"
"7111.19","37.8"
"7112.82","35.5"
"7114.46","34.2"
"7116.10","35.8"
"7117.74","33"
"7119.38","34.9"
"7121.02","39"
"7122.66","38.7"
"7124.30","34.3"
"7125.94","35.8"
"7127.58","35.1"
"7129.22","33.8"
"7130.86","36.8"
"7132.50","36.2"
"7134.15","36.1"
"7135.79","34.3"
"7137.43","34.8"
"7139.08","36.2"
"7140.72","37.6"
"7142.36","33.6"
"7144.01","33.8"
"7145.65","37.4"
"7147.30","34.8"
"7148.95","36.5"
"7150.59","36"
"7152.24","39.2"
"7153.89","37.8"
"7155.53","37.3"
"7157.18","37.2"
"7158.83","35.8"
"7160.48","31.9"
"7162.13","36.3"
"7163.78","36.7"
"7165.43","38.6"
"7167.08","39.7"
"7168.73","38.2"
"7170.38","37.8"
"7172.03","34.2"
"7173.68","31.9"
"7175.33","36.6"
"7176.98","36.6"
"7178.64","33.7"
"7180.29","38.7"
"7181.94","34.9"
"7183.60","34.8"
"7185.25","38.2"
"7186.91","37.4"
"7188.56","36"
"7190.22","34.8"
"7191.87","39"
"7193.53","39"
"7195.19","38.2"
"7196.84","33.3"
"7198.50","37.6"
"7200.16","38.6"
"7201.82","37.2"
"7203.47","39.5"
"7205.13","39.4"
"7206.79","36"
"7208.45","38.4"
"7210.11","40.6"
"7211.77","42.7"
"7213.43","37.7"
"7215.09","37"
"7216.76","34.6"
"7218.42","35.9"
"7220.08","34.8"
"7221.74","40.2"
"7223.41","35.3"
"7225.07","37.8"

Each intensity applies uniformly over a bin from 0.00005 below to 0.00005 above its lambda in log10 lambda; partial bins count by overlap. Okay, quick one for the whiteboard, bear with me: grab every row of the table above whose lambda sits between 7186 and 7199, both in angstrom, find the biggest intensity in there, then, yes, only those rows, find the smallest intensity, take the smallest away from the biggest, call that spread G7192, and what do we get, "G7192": 5.7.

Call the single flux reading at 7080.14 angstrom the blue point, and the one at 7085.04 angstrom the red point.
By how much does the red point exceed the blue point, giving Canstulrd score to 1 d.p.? 1.6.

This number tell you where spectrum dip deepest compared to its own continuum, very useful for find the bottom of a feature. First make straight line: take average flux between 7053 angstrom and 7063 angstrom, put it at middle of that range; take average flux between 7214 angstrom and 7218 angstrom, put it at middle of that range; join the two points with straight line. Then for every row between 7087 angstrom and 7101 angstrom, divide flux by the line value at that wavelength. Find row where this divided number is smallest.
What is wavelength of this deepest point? 7094.83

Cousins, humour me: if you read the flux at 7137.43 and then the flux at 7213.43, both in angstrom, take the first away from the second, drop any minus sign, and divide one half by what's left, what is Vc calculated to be 0.17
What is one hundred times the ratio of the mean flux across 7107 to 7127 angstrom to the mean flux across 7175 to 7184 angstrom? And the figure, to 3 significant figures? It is 101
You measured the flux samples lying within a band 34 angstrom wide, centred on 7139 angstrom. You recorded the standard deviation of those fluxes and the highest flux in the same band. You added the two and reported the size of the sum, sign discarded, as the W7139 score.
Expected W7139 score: 41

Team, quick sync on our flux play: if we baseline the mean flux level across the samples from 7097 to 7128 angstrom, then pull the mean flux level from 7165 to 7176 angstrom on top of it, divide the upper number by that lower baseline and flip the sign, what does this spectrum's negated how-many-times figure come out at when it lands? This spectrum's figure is -1.02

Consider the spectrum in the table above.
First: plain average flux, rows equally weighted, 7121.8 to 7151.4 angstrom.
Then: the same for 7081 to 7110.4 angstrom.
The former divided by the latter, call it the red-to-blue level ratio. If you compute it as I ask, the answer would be 1.00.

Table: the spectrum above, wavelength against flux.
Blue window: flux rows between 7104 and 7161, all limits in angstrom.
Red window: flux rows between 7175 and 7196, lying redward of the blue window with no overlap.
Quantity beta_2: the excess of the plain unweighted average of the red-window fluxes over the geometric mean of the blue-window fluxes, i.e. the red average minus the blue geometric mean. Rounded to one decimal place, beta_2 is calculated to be 0.9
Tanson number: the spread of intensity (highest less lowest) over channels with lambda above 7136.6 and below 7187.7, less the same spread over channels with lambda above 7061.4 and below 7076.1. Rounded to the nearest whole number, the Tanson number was 0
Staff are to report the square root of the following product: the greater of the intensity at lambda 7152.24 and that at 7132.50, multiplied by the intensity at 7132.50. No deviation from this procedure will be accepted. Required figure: 37.7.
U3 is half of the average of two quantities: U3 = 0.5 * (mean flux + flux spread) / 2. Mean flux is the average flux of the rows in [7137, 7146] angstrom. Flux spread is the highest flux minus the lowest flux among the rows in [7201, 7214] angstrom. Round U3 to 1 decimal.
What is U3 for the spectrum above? 10.6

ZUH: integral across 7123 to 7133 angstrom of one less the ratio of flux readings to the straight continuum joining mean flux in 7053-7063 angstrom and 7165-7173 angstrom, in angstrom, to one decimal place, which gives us 0.6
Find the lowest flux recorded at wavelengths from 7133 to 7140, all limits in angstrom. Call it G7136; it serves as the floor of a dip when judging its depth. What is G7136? 34.3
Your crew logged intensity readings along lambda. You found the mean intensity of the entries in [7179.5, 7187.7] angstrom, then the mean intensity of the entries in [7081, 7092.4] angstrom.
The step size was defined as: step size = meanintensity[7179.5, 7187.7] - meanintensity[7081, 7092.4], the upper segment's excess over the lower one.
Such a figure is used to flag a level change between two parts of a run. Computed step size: 1.0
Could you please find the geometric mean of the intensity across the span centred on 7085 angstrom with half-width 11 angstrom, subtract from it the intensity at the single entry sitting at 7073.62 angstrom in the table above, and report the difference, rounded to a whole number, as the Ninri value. -5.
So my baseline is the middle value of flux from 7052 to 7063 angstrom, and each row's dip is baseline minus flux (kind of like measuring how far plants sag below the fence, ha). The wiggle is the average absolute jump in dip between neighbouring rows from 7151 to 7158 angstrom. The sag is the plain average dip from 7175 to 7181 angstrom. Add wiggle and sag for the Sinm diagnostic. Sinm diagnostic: 2.7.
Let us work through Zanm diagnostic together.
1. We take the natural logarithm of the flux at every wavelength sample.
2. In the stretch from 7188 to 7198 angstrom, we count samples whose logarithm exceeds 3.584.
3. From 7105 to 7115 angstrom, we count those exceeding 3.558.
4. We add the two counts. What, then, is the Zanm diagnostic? 7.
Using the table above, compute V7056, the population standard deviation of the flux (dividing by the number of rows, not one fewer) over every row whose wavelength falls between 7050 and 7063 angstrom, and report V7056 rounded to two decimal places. 1.99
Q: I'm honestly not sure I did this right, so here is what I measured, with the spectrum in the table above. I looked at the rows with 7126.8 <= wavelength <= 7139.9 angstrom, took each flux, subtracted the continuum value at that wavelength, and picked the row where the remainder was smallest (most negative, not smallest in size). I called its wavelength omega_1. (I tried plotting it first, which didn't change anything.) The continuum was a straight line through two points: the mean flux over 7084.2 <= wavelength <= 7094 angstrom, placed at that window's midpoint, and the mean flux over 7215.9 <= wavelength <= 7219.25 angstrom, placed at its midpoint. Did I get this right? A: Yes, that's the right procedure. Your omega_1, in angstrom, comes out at 7129.22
